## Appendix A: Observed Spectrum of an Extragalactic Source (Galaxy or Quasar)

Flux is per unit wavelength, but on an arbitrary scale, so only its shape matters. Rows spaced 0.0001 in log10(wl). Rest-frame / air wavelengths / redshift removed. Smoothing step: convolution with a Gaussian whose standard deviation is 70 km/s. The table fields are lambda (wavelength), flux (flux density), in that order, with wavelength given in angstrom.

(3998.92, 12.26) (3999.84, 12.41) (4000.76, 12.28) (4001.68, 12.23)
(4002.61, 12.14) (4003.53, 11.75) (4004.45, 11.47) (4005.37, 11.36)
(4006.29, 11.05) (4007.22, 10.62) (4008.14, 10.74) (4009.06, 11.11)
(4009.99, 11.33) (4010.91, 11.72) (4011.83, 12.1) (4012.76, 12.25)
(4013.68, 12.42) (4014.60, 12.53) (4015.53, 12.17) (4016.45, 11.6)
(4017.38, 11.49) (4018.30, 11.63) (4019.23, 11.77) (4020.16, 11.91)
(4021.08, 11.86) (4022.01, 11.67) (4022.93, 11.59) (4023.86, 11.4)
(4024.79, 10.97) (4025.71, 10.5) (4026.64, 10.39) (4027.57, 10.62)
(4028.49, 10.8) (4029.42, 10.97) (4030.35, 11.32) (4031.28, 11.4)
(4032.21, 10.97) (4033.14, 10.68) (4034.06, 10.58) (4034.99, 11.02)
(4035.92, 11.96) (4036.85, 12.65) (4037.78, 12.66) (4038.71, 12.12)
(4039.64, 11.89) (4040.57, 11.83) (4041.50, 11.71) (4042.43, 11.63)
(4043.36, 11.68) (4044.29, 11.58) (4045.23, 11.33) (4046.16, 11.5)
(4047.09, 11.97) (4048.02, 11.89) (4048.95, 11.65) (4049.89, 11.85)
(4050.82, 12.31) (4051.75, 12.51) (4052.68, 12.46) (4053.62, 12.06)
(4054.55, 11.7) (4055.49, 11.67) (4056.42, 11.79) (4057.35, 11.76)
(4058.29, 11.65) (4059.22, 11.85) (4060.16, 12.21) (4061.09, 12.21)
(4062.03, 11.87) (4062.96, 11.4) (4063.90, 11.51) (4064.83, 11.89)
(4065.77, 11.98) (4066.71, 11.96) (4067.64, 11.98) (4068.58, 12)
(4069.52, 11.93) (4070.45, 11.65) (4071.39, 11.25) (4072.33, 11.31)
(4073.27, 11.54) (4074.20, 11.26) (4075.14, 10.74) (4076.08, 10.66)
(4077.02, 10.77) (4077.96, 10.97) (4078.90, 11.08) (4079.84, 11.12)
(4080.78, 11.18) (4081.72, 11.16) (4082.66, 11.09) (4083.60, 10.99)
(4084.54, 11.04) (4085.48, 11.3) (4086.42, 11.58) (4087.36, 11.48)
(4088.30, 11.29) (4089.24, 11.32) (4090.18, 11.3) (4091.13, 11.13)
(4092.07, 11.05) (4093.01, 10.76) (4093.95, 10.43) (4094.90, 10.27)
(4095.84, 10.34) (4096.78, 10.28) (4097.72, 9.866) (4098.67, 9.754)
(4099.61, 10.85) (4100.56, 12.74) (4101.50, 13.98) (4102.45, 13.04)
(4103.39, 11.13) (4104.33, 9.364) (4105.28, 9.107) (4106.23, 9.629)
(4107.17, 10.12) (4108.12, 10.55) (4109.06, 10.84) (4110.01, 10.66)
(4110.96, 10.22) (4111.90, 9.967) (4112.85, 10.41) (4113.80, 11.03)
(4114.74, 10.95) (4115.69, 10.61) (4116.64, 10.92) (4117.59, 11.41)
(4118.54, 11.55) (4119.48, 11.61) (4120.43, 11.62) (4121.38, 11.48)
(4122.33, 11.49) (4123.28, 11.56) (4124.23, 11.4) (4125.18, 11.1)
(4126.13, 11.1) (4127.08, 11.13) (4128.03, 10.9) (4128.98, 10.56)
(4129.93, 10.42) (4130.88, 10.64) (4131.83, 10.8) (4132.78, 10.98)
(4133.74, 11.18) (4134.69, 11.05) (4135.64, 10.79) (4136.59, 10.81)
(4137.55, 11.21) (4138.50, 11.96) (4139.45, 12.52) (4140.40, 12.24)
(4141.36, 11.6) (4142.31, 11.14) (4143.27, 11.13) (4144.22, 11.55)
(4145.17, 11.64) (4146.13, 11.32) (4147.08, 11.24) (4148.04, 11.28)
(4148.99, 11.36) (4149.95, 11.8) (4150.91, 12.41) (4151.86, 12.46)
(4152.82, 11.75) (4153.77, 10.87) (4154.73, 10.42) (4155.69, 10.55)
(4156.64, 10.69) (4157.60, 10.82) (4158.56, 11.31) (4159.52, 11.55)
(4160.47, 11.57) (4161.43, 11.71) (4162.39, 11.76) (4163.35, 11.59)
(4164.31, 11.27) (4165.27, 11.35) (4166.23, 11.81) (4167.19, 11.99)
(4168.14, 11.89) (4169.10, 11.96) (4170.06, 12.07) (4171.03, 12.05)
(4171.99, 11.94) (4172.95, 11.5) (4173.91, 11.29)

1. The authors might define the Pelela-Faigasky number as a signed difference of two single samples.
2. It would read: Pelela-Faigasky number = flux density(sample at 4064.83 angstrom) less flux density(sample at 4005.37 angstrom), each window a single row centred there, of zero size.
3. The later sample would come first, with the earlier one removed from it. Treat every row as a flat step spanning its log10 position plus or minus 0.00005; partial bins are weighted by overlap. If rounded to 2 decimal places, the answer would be 0.53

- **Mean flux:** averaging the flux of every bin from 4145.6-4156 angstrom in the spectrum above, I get 11.4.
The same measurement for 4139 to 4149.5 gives 11.5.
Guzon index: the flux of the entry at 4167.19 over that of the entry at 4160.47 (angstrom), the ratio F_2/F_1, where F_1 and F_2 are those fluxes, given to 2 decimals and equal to 1.04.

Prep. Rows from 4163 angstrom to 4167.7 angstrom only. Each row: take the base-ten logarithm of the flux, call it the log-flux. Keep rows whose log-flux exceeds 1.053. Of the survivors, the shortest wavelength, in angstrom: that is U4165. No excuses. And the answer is 4163.35 angstrom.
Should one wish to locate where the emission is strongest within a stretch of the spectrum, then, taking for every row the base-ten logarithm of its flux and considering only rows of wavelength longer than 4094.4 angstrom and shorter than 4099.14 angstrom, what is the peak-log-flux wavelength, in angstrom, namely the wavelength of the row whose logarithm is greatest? 4095.84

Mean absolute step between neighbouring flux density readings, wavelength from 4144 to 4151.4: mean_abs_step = 0.24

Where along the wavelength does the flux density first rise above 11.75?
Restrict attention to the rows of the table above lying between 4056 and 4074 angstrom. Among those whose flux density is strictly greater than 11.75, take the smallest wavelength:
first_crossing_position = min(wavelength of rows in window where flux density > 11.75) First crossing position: 4056.42 angstrom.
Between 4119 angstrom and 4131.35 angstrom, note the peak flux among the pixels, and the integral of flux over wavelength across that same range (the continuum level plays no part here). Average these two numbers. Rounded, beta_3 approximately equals 74.7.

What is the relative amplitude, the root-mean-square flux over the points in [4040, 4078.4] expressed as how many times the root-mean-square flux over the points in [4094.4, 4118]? 1.09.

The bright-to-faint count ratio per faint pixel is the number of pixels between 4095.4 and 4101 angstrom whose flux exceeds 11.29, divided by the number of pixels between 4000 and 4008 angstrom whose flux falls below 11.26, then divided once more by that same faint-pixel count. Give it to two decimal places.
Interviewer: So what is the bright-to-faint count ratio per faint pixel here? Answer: 0.25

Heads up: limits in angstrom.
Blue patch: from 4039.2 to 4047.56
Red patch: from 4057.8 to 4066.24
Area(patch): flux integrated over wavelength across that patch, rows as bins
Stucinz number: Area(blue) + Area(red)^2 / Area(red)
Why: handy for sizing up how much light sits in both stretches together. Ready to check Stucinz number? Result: 198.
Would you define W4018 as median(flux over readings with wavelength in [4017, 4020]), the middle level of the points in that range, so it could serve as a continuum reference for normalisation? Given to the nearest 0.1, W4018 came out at 11.6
